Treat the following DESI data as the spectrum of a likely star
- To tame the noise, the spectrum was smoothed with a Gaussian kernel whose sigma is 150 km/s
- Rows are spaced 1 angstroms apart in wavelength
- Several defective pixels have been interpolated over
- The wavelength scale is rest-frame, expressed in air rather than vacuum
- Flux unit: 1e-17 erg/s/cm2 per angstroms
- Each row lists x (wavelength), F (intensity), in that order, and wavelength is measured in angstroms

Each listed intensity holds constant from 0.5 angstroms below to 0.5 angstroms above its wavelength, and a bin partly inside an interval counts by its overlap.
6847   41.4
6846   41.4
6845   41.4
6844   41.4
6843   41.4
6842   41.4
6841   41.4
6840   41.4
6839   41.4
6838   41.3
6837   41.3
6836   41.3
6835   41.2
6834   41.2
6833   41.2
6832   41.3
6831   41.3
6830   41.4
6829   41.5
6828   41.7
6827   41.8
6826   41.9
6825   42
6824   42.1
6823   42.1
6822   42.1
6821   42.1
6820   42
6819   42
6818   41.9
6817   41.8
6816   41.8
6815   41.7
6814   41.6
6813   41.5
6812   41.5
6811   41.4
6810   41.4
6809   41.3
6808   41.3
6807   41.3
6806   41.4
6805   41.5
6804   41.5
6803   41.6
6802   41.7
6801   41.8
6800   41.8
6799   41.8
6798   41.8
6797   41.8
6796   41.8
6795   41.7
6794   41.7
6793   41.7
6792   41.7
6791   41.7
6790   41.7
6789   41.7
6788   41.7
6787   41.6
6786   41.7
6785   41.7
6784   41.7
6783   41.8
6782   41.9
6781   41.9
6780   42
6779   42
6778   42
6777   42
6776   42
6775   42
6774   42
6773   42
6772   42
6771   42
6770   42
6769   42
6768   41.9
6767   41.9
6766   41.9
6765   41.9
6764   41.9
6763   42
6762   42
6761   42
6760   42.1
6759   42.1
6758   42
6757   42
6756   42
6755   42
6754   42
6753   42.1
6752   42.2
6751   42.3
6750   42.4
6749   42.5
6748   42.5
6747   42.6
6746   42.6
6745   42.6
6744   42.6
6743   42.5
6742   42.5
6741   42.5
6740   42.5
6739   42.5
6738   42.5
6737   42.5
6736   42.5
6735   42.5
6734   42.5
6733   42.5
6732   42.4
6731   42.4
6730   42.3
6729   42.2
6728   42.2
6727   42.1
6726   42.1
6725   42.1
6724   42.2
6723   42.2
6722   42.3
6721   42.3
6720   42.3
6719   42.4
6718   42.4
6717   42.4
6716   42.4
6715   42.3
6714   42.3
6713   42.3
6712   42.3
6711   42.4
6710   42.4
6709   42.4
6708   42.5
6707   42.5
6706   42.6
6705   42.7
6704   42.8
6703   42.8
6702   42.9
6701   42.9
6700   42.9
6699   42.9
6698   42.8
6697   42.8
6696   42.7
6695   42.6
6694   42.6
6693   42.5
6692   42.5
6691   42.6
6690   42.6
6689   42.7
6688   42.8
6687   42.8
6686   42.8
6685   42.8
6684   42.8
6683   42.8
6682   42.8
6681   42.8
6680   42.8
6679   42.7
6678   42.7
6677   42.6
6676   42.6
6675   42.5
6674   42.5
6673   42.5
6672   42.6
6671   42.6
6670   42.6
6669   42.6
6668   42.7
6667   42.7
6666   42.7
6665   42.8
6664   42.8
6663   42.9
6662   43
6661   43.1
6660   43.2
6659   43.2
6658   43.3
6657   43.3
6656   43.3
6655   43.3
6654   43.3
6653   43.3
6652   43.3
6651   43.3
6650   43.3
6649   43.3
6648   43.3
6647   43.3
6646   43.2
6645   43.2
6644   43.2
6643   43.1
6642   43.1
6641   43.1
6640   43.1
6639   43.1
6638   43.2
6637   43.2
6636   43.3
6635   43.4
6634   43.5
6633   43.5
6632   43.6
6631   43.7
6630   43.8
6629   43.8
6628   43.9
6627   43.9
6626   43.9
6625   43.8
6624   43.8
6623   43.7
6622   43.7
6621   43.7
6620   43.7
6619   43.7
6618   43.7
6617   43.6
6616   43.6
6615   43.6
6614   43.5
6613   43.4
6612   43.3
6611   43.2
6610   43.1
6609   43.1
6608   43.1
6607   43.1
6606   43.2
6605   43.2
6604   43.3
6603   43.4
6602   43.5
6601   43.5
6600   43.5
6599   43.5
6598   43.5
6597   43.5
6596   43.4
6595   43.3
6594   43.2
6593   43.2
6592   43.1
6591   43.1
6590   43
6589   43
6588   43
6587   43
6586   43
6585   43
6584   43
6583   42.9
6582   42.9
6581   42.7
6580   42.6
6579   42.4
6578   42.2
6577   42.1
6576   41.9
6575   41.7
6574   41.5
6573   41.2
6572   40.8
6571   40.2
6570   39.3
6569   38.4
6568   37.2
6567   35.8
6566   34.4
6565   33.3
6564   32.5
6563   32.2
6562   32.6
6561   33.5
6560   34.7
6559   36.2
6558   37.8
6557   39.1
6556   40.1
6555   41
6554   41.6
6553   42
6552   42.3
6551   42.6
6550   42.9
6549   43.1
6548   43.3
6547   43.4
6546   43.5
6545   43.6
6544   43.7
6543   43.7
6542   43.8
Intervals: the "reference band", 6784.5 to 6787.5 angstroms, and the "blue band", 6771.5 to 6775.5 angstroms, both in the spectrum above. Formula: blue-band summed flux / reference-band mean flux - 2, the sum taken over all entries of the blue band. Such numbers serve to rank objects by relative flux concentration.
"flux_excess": 2.0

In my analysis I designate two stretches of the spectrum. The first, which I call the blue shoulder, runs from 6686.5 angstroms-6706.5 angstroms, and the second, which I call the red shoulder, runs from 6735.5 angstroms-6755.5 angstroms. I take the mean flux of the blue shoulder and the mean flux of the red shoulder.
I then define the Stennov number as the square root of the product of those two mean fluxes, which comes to 42.6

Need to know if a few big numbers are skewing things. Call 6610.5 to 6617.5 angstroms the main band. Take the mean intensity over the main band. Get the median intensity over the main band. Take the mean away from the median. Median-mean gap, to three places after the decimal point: 0.043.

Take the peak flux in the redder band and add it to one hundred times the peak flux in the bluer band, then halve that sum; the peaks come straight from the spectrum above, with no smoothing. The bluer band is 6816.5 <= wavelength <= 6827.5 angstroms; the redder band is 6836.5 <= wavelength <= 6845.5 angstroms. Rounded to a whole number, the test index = 2126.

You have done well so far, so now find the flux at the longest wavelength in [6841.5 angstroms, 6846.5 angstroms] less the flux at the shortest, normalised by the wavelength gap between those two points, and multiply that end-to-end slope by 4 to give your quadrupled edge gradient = 0.00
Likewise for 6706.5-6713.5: -0.13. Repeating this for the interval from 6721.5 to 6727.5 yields -0.16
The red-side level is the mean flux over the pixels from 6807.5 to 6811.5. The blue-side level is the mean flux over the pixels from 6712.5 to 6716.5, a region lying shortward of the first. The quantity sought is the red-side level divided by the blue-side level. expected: 0.977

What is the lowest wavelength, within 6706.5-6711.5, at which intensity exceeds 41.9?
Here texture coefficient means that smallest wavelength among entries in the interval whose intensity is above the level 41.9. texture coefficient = 6707 angstroms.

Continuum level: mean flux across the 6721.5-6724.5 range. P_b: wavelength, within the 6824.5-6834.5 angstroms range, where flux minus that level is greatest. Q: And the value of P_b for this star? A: 6825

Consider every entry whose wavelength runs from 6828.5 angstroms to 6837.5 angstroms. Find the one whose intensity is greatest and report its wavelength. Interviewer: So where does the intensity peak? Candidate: 6829 angstroms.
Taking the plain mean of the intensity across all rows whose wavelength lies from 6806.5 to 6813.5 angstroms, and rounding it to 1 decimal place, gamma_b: 41.4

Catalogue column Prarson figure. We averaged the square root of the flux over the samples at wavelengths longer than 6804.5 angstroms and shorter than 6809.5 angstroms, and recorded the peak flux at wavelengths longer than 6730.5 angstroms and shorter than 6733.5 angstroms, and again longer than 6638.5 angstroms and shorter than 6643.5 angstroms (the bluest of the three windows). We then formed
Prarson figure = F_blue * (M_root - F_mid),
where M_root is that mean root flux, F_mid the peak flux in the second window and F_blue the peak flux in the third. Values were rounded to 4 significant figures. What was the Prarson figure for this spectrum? -1555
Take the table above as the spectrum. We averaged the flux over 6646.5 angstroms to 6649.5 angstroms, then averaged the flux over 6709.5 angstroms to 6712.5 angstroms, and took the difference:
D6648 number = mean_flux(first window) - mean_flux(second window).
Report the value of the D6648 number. 0.93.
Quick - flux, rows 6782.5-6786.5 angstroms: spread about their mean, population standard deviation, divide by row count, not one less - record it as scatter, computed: 0.04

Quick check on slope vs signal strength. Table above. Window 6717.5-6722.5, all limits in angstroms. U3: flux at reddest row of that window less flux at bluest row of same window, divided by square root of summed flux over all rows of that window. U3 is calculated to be -0.007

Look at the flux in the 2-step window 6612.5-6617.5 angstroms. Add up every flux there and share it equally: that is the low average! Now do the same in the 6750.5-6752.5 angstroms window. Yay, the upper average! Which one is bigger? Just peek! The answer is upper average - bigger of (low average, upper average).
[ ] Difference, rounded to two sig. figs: -1.3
